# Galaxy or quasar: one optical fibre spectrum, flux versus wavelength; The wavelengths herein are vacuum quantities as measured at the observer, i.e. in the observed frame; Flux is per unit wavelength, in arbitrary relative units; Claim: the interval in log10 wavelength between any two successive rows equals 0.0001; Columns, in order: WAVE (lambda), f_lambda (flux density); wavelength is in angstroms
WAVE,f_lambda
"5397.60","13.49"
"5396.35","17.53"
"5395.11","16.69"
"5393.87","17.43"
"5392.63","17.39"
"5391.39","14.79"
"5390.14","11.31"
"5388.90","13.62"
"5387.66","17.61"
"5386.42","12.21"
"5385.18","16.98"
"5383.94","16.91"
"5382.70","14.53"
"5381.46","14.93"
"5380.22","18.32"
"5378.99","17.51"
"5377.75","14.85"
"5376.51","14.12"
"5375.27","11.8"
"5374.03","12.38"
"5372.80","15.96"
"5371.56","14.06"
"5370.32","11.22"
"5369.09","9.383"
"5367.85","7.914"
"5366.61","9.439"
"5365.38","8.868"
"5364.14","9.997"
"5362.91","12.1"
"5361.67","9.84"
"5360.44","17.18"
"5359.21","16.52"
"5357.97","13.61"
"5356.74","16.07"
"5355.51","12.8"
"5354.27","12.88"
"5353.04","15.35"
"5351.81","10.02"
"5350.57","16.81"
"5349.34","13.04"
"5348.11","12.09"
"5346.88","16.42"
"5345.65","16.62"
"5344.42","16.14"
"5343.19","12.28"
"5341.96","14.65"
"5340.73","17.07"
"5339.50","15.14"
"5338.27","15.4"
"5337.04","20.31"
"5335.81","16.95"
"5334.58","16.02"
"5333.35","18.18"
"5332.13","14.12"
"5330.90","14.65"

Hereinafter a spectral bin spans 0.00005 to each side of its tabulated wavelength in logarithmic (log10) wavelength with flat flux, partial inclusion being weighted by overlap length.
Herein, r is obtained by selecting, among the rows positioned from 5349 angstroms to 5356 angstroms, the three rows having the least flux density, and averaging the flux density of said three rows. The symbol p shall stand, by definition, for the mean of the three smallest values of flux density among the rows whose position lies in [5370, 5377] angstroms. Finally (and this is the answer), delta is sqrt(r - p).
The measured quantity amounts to 0.32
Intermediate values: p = 11.8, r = 11.9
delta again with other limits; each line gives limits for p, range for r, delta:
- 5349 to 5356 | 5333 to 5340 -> 1.90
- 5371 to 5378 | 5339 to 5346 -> 1.13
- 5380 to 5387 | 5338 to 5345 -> 0.37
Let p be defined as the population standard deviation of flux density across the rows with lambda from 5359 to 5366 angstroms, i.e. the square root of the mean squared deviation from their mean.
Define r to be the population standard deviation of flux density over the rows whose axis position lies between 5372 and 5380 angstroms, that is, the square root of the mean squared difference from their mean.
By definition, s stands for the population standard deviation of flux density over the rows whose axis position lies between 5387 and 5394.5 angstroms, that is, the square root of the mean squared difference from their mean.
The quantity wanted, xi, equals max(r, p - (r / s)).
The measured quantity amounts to 2.45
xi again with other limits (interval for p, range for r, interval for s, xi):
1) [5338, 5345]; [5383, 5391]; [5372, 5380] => 2.50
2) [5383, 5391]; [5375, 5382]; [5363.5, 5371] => 2.16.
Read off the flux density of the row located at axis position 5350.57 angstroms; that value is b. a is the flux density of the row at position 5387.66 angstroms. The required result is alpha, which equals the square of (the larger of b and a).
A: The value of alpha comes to 310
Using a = 17.61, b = 16.81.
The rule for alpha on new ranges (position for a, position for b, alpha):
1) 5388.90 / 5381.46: 223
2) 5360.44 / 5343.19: 295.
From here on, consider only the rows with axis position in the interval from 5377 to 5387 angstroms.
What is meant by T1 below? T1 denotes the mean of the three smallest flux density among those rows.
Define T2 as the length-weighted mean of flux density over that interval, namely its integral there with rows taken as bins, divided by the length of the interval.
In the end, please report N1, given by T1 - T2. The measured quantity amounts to -1.91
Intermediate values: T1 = 13.9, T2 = 15.8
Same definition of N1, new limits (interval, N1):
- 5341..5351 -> -2.34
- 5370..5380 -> -2.45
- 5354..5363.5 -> -2.33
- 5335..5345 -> -1.96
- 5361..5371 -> -1.19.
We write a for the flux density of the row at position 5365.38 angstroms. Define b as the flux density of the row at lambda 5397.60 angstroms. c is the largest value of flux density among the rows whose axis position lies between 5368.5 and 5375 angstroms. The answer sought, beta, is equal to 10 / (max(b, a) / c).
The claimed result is 11.8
